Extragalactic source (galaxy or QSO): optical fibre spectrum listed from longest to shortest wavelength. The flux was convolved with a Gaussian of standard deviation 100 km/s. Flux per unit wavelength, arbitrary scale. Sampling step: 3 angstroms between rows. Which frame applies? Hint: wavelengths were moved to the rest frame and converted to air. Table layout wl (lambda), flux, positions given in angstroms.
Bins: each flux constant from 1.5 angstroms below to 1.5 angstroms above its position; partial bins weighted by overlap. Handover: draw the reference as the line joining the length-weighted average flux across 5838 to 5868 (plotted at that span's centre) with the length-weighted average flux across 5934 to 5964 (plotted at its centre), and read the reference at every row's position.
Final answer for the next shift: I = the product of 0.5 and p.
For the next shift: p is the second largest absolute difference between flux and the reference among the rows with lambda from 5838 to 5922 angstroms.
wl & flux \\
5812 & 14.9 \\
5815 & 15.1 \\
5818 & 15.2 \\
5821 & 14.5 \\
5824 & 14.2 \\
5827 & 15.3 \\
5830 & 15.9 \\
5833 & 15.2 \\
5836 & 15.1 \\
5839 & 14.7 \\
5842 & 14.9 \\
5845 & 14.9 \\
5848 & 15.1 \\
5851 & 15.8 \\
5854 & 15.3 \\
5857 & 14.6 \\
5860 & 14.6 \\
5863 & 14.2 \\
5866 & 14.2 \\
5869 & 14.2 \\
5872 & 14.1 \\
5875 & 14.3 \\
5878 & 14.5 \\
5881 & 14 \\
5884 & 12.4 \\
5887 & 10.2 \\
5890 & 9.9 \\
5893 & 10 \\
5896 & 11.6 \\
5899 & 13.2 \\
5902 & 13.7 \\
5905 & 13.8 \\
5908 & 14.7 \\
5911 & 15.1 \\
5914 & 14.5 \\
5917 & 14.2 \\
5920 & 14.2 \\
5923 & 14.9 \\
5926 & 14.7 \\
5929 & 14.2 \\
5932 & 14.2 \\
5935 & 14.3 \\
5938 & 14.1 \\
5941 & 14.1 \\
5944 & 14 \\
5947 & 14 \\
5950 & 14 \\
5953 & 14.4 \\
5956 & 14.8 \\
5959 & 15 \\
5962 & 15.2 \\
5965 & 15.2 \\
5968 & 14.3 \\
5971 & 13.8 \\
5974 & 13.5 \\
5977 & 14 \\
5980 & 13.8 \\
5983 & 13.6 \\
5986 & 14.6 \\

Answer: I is 2.32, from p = 4.6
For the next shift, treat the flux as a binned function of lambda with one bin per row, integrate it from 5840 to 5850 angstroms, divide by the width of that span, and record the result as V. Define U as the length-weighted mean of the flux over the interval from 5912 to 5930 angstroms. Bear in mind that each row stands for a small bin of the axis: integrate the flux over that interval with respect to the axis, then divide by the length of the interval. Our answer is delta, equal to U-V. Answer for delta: -0.5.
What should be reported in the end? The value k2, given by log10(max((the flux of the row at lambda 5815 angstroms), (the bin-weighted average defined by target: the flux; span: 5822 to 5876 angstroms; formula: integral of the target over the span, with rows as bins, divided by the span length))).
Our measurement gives 1.18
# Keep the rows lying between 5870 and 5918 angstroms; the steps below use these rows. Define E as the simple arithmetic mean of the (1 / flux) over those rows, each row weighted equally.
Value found 0.0776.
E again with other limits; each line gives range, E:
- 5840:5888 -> 0.0711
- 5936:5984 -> 0.0703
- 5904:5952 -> 0.0699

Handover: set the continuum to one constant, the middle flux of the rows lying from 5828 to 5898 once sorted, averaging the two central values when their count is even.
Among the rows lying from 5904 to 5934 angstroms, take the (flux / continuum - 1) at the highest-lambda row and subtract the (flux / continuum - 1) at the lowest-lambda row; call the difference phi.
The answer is 0.028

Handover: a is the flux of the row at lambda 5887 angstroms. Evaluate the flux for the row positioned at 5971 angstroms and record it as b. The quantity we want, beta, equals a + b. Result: 24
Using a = 10.2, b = 13.8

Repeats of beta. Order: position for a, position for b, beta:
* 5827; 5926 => 30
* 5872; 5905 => 28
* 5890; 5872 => 24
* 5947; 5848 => 29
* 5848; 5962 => 30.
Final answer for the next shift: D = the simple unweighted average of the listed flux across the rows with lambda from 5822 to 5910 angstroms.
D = 14.0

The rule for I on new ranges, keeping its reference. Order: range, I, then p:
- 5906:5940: 0.19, 0.4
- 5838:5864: 0.29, 0.6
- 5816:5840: 0.37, 0.7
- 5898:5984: 0.45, 0.9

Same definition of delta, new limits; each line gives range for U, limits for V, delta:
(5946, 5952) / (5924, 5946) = -0.2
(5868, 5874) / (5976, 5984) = 0.4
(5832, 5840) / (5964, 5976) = 0.9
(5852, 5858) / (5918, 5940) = 0.7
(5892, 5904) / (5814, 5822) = -2.7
